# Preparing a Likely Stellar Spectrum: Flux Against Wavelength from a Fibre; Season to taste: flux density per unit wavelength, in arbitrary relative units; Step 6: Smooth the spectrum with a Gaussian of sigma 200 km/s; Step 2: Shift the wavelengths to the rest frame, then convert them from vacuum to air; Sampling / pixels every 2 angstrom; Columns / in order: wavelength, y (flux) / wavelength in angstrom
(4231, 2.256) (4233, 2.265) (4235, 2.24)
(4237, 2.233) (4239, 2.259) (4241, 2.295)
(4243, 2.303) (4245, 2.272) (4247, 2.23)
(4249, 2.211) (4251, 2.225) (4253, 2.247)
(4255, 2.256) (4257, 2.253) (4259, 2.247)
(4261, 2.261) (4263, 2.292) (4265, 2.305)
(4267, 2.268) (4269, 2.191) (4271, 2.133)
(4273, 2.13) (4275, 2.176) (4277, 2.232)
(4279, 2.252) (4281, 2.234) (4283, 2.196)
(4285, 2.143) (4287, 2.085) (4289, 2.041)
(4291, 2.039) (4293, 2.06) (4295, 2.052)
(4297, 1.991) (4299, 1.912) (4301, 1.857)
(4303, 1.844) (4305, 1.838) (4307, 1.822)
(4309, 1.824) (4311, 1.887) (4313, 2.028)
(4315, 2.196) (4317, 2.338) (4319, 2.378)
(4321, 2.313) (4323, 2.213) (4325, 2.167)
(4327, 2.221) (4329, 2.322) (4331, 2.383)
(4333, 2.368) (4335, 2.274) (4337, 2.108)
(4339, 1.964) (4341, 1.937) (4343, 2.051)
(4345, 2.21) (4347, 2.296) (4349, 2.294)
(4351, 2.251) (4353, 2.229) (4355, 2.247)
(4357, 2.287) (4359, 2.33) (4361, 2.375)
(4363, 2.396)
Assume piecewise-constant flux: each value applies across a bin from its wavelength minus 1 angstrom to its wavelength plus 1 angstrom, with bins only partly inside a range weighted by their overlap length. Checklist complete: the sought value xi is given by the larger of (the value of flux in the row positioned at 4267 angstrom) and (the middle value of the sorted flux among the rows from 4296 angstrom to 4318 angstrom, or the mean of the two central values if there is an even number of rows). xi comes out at 2.27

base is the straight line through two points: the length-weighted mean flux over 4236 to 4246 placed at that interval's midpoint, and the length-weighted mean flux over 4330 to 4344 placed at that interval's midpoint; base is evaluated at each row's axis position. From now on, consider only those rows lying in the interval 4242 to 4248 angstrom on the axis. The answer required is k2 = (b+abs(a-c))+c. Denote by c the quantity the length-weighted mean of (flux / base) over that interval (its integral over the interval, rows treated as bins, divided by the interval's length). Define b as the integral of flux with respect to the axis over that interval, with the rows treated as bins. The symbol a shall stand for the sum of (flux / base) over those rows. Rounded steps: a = 3.0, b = 13.6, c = 1.00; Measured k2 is 17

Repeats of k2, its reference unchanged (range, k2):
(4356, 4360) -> 11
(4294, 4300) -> 15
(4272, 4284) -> 32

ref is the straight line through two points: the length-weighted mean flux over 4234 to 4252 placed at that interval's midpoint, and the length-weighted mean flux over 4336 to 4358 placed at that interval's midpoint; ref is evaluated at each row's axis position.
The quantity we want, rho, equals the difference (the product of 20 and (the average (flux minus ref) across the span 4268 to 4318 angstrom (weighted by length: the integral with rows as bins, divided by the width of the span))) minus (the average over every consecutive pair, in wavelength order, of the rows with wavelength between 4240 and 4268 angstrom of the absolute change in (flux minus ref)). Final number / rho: -3.1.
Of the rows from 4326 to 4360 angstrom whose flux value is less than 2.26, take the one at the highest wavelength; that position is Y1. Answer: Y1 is 4355 angstrom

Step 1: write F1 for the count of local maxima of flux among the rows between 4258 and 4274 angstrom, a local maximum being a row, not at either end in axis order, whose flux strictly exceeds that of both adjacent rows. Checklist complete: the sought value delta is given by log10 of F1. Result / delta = 0.0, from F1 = 1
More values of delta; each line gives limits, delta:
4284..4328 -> 0.3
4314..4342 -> 0.3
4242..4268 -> 0.3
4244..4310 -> 0.6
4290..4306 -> 0.0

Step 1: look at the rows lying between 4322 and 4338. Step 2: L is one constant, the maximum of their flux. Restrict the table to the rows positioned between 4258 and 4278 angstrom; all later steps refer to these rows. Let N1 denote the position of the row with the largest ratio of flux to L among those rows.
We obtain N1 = 4265 angstrom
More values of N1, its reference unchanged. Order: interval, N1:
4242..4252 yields 4243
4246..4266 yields 4265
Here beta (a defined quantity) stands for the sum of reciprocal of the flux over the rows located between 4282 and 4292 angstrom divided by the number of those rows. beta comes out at 0.476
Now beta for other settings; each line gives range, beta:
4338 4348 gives 0.480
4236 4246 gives 0.440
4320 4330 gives 0.445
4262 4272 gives 0.447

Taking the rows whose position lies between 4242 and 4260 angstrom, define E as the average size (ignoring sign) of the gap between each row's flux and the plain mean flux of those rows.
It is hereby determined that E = 0.02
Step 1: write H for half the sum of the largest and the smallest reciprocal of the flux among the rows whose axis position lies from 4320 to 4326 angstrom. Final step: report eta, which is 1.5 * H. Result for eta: 0.670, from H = 0.447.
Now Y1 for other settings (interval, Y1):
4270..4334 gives 4327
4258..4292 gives 4291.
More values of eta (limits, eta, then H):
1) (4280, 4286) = 0.686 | 0.457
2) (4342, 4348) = 0.692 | 0.462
